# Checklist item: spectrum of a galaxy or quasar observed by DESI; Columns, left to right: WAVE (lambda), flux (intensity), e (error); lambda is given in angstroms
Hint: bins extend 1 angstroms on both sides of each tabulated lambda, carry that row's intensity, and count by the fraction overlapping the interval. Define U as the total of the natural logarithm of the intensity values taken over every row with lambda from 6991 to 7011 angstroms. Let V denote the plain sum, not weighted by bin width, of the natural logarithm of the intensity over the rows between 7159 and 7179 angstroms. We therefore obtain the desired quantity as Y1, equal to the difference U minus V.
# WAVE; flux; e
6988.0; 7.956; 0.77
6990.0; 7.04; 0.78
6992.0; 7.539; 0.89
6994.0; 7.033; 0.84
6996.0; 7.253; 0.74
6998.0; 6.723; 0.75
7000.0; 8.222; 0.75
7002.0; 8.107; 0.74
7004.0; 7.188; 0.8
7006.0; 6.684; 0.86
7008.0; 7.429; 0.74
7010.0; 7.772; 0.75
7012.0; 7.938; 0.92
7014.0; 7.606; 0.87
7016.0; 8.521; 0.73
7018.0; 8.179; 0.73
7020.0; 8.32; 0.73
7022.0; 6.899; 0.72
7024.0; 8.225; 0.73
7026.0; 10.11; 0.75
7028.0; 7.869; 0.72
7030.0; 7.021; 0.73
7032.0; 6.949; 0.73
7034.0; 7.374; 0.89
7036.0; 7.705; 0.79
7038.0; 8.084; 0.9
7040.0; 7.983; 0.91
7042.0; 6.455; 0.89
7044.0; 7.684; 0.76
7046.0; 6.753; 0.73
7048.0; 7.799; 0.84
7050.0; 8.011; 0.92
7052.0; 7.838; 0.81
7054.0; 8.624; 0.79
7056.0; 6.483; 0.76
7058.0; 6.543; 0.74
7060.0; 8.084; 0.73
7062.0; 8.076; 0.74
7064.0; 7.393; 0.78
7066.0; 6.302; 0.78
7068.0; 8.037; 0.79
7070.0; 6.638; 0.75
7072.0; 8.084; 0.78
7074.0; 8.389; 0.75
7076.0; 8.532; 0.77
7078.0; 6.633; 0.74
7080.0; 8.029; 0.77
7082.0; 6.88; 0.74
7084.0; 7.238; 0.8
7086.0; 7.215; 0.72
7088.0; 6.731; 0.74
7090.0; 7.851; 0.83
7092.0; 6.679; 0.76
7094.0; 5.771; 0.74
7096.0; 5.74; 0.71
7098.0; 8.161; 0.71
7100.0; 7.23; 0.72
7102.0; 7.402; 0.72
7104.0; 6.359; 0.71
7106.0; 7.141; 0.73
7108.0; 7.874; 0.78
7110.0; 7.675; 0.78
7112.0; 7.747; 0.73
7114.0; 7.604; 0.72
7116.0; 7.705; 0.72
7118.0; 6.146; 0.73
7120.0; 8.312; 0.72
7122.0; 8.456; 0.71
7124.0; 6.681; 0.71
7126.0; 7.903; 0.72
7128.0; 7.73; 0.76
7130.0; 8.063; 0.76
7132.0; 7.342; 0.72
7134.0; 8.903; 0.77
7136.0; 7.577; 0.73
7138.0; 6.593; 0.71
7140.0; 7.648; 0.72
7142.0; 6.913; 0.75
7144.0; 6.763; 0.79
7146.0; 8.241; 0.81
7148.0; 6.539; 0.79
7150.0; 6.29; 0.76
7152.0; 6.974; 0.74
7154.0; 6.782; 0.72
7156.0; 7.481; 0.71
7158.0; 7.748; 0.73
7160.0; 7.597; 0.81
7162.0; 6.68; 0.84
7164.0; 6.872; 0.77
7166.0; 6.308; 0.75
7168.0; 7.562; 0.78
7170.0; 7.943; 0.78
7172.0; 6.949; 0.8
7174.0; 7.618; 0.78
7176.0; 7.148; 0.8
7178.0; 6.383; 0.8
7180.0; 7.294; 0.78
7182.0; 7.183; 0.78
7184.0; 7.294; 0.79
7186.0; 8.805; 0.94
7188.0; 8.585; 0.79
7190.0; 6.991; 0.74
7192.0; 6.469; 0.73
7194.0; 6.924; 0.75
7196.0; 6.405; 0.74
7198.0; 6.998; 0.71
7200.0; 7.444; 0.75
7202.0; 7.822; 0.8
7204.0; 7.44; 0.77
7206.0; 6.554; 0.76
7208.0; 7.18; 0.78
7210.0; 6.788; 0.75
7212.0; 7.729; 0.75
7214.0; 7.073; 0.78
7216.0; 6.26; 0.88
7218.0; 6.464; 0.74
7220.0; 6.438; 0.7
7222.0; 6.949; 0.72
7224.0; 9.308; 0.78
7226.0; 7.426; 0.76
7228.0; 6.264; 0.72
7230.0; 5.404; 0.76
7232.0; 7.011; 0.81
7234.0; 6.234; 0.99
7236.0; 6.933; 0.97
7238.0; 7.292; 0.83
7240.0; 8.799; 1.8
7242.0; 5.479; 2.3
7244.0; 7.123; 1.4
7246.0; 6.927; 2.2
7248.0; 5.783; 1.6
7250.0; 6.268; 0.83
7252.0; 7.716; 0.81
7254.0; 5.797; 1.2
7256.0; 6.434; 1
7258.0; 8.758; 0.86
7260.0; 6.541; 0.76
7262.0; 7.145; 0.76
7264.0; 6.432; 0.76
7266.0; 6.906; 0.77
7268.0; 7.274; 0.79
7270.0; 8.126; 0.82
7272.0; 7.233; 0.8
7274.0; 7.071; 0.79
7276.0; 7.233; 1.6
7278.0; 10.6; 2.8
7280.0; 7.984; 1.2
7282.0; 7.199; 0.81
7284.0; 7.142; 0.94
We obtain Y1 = 0.4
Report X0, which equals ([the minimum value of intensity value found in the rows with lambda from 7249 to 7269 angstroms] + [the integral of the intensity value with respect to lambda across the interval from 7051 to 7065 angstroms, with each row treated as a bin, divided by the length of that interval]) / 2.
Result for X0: 6.69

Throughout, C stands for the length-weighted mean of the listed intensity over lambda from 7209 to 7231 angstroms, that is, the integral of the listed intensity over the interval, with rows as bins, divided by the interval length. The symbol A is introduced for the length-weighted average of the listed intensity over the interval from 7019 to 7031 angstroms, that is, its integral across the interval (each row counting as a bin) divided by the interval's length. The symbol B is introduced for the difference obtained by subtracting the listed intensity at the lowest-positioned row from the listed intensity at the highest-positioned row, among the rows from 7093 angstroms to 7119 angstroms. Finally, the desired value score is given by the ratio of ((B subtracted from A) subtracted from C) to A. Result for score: -0.10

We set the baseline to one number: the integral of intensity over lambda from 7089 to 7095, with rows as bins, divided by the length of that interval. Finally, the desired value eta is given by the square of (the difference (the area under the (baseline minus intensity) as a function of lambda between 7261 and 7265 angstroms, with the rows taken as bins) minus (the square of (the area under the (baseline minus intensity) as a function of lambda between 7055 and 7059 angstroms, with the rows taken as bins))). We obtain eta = 1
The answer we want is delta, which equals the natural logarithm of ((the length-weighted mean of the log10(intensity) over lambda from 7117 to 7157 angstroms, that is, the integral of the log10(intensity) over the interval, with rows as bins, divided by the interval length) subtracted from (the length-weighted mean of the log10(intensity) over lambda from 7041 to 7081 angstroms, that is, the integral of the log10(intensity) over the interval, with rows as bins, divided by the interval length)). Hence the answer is -4.72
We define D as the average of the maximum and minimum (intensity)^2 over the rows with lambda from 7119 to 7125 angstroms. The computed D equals 58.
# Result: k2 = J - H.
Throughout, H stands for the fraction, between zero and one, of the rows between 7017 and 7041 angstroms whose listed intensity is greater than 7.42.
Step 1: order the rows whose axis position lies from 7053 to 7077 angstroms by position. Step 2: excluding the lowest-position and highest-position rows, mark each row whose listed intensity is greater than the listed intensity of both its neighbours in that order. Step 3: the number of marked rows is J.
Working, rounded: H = 0.7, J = 2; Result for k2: 1.3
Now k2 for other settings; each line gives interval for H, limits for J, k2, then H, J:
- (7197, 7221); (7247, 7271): 2.7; 0.3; 3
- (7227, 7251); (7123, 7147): 3.9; 0.1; 4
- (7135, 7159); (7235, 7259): 2.6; 0.4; 3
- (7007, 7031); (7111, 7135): 3.2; 0.8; 4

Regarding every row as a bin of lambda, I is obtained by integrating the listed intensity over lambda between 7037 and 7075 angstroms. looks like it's 287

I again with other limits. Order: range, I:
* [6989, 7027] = 294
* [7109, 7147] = 288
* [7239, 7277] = 266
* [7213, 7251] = 259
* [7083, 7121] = 273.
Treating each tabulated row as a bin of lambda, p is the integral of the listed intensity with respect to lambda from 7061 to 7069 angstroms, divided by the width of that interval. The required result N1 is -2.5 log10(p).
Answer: -2.18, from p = 7.5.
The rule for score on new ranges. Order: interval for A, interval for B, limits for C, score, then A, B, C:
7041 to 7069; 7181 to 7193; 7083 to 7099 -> -0.16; 7.43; -0.7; 6.9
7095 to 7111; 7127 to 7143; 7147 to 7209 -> -0.12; 7.20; -0.8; 7.2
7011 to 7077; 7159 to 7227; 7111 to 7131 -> -0.03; 7.71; -0.2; 7.6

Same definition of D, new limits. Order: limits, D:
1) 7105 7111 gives 56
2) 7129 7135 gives 67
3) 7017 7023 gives 58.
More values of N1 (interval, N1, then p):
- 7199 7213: -2.16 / 7.3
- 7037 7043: -2.19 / 7.5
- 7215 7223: -2.04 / 6.5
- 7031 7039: -2.19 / 7.5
